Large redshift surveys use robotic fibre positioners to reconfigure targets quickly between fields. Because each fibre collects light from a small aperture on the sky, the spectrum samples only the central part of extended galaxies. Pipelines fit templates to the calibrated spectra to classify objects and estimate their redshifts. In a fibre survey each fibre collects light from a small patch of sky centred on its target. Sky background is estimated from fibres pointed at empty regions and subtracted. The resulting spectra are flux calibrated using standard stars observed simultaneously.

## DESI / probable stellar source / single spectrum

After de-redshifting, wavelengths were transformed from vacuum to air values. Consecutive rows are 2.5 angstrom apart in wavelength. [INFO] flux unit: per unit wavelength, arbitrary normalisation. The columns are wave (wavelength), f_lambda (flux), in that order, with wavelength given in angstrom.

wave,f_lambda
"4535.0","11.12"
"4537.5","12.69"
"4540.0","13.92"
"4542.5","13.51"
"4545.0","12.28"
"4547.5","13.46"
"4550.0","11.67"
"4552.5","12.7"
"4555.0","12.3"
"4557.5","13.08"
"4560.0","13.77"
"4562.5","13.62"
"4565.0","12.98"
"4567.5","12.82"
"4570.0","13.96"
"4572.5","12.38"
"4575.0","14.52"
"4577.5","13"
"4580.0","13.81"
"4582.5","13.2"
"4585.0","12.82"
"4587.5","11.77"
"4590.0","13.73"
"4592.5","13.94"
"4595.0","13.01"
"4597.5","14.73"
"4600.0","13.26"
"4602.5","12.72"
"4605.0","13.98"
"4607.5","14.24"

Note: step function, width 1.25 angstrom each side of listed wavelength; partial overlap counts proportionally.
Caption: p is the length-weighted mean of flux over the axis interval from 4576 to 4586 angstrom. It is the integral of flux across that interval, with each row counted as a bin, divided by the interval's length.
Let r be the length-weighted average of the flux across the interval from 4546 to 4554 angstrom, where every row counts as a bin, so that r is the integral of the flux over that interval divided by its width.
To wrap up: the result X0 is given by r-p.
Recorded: -0.7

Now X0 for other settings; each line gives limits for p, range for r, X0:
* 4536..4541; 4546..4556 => -0.6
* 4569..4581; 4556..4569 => -0.3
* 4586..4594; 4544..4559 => -0.5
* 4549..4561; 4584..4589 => -0.4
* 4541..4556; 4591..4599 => 1.2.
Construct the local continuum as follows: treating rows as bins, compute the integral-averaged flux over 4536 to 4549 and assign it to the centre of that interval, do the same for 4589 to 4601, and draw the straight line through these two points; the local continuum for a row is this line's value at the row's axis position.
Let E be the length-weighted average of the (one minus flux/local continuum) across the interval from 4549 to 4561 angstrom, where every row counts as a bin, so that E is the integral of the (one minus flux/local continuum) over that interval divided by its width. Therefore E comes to 0.042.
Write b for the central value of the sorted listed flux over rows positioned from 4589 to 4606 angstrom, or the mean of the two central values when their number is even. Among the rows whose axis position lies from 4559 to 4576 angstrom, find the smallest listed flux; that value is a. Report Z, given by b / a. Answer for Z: 1.11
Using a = 12.38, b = 13.73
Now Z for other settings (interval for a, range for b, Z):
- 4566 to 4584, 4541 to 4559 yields 1.03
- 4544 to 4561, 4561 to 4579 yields 1.11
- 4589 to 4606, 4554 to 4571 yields 1.03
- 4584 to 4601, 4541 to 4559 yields 1.08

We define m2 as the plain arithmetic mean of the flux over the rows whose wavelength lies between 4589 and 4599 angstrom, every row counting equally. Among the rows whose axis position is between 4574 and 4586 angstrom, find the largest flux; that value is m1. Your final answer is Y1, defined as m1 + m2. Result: 28.4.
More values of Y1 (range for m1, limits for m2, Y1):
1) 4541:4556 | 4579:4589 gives 26.4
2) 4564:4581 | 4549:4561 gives 27.2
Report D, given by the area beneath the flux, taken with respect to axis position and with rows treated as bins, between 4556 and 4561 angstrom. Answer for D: 67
